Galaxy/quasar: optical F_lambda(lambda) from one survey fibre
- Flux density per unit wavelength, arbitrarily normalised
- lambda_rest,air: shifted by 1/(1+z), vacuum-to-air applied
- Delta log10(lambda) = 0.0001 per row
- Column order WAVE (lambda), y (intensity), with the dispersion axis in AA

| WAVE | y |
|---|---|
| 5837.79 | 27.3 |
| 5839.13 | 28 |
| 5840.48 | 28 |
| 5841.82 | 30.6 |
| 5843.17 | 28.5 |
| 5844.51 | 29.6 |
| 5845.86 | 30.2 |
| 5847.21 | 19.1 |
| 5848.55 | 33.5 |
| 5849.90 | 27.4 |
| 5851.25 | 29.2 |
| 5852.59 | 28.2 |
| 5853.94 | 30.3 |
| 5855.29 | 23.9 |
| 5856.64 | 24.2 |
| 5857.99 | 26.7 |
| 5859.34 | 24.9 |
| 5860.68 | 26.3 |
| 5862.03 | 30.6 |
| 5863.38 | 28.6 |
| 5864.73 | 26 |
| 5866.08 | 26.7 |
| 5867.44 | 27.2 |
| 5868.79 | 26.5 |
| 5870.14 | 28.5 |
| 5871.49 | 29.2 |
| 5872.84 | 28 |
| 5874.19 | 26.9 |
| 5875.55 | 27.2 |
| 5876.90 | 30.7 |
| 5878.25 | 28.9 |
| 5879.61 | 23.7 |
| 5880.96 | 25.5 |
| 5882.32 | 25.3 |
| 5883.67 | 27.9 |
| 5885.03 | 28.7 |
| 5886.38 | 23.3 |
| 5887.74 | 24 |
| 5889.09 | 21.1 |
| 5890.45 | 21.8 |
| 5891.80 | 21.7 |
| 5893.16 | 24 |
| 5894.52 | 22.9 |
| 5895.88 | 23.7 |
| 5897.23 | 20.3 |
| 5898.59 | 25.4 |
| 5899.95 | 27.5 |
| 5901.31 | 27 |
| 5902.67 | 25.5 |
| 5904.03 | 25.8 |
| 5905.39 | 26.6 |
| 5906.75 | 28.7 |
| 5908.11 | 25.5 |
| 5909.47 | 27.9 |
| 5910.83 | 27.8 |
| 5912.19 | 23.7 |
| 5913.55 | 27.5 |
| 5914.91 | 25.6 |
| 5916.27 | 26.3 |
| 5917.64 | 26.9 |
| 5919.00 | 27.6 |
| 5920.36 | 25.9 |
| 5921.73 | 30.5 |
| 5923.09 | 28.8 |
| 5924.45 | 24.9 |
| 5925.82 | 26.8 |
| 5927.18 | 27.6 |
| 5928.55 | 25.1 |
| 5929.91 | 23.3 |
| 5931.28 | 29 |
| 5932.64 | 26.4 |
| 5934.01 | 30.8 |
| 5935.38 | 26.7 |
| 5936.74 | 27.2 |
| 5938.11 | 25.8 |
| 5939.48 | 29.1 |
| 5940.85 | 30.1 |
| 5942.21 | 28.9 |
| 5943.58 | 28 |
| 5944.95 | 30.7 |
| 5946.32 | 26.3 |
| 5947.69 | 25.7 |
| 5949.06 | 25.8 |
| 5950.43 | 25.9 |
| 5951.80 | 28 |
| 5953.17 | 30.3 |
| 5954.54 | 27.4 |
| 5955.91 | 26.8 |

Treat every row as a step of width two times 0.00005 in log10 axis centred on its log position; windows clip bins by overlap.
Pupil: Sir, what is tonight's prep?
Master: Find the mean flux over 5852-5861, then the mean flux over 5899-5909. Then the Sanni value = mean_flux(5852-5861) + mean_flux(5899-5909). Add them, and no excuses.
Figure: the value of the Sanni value 53.0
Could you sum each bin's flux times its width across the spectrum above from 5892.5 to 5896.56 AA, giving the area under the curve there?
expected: 96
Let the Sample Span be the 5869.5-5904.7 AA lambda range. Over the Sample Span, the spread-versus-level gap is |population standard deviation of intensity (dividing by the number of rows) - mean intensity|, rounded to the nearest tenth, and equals 22.8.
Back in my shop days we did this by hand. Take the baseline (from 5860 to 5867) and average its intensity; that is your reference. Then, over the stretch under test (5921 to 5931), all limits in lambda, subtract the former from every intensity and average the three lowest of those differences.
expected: -3.2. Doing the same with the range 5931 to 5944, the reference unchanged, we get -1.3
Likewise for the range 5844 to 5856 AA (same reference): -4.2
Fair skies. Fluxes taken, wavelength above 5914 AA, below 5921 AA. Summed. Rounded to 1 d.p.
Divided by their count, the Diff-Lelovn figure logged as 26.5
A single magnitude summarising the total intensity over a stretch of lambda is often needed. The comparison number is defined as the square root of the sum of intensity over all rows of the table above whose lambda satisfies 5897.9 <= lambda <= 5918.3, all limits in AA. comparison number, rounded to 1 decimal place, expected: 19.9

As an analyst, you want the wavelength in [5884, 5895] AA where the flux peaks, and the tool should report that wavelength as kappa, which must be 5885.03 AA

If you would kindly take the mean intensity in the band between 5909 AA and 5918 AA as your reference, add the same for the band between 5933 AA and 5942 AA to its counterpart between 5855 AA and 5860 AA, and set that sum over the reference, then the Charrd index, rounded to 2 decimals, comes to 2.01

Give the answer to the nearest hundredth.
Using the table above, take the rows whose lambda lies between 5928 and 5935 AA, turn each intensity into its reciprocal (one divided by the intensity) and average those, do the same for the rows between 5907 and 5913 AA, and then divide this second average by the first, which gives 1.02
